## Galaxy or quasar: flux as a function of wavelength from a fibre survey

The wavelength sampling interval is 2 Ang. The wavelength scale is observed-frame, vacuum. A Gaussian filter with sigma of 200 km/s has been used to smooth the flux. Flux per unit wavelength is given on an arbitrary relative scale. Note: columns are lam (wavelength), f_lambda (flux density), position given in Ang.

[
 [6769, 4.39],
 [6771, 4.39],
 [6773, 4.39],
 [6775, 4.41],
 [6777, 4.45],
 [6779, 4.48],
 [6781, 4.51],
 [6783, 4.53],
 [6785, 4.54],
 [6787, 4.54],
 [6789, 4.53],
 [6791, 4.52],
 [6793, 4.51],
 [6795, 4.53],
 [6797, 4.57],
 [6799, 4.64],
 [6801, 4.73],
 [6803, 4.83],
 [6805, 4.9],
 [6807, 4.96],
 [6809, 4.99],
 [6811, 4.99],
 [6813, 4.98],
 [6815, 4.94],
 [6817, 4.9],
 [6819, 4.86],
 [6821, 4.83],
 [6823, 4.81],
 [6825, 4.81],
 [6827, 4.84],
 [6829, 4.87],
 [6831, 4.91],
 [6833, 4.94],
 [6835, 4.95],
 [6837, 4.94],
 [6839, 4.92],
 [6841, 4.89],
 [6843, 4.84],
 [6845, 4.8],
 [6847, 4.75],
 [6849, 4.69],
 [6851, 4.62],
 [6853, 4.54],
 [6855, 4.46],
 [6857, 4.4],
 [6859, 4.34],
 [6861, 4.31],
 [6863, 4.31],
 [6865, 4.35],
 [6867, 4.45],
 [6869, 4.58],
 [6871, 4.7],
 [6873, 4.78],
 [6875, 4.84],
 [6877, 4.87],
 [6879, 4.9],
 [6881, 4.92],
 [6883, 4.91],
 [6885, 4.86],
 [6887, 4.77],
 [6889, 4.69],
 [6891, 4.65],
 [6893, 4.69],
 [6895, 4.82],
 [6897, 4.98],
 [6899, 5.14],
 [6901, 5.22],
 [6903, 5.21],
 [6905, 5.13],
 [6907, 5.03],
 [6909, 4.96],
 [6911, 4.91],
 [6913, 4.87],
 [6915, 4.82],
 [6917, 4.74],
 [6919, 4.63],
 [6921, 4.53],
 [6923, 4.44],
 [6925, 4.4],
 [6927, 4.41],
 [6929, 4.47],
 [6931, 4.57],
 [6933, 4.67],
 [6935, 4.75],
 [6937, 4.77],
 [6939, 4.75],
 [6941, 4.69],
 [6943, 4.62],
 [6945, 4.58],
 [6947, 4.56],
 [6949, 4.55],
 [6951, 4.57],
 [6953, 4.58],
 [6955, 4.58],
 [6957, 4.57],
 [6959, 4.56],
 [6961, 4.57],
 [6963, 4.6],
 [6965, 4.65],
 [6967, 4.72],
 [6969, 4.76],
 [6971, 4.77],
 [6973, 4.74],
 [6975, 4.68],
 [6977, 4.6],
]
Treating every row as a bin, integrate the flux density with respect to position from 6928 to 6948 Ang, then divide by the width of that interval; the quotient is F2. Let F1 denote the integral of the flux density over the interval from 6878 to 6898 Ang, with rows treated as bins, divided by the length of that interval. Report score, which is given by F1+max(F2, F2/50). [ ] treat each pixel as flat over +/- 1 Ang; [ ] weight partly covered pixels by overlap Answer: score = 9.46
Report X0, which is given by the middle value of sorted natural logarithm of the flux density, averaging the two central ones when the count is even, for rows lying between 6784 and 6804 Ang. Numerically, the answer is 1.51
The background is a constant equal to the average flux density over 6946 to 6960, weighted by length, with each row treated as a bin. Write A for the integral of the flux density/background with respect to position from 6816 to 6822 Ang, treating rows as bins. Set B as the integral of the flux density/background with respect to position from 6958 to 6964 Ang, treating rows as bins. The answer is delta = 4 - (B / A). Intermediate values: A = 6.4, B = 6.0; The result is 3.06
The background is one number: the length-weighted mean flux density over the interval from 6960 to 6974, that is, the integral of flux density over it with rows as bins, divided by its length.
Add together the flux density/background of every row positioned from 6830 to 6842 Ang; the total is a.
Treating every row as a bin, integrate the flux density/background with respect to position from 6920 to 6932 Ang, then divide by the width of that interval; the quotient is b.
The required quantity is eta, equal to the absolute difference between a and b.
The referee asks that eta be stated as 5.35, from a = 6.30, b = 0.95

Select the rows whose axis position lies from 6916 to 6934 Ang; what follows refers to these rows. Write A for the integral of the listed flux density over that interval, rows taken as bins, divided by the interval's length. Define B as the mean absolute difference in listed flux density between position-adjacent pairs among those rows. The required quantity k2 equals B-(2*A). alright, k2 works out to -9.00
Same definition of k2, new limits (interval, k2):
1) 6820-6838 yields -9.73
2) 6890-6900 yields -9.59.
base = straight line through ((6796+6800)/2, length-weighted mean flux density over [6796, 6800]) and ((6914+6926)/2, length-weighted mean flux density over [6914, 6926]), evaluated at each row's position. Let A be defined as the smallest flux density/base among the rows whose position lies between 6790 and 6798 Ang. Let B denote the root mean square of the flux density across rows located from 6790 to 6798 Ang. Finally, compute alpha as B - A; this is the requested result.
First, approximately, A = 0.98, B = 4.5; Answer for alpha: 3.55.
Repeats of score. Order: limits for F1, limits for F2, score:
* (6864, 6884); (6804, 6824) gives 9.65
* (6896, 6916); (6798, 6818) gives 9.91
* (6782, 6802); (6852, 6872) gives 9.01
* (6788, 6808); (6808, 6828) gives 9.57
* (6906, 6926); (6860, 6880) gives 9.34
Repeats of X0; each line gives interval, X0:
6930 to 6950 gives 1.54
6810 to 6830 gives 1.58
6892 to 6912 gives 1.61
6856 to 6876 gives 1.49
